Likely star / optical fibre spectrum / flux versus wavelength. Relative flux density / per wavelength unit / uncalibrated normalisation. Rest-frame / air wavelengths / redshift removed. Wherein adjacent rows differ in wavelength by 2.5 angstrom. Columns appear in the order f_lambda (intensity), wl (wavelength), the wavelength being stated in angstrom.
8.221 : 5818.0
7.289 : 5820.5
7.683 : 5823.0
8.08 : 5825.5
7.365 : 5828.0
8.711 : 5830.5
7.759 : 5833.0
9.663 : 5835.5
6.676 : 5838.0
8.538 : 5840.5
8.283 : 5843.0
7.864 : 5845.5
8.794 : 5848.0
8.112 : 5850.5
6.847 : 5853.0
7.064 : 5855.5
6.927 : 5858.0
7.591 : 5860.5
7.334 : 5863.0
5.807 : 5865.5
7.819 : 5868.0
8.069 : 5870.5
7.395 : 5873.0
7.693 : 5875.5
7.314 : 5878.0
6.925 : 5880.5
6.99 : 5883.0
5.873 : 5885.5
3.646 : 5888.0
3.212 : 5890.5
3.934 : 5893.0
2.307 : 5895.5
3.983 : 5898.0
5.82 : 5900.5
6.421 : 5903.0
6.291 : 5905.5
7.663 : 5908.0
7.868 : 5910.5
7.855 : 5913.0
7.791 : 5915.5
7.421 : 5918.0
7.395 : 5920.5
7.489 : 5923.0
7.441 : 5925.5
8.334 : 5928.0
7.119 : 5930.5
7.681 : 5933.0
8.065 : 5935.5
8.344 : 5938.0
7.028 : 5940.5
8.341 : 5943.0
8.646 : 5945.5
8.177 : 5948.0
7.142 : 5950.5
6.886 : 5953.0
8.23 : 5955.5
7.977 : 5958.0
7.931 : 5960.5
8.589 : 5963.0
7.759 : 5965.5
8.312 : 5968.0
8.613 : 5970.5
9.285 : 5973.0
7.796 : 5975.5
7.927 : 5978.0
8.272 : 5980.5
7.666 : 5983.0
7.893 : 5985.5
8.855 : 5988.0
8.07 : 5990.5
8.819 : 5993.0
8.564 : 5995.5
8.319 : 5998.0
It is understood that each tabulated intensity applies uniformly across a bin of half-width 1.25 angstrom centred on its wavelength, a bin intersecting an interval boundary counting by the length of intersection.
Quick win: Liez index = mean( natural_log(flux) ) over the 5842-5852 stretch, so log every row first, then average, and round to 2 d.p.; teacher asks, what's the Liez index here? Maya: 2.11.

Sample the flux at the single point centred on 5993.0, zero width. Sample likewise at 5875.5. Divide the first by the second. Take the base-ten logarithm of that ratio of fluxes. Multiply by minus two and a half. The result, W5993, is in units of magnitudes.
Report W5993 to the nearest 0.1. -0.1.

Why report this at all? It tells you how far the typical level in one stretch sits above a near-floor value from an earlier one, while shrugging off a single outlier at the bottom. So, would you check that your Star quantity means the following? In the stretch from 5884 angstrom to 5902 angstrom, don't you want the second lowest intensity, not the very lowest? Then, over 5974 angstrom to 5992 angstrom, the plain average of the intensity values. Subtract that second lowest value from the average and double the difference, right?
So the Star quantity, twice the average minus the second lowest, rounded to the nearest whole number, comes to 10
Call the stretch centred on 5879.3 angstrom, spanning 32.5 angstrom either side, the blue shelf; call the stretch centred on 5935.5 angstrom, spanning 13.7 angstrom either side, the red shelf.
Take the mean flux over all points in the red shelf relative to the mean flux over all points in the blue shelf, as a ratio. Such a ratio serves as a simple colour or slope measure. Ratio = 1.22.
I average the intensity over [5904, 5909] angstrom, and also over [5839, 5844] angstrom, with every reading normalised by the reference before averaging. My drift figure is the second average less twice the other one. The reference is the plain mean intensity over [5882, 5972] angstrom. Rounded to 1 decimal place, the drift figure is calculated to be -0.8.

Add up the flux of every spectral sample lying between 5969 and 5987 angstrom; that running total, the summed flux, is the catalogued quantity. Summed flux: 57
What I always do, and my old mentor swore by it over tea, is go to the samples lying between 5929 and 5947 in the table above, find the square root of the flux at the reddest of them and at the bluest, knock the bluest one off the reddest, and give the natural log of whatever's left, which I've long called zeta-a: -1.3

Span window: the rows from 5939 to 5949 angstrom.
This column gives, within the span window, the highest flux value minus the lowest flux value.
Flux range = 1.62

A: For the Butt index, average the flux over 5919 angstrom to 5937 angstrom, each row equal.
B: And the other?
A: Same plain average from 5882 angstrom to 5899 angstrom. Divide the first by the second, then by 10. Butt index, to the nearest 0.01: 0.18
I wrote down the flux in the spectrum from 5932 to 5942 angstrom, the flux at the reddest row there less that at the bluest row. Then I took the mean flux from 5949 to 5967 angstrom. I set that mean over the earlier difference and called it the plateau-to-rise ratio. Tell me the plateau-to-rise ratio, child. -12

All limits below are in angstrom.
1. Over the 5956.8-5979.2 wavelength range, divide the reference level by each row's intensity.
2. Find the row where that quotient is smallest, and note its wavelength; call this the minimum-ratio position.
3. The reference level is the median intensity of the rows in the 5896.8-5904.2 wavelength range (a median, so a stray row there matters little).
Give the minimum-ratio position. 5973.0 angstrom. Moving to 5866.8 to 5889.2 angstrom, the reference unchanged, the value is 5870.5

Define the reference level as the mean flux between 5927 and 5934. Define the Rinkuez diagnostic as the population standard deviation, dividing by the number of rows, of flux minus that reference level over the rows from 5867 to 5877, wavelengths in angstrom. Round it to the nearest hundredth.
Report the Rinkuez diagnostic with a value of 0.24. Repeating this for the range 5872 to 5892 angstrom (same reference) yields 1.64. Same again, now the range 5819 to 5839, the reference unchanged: 0.87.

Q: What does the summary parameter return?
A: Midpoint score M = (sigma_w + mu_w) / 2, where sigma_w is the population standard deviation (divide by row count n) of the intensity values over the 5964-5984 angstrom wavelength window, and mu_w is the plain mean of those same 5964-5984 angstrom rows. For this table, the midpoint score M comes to 4.4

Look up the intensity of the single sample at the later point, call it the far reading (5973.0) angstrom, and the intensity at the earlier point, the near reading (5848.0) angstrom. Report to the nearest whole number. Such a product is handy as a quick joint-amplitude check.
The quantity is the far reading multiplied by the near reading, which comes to 82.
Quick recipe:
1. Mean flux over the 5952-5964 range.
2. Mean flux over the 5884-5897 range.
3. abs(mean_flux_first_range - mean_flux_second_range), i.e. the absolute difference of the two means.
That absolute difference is 4.1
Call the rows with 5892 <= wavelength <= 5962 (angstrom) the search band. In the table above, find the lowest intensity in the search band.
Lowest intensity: 2.307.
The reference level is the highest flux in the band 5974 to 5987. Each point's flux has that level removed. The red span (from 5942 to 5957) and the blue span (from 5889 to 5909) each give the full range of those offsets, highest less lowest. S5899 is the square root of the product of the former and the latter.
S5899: 3.07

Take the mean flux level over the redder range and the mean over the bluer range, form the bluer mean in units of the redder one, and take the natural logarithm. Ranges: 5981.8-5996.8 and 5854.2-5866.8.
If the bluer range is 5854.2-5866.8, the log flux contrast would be -0.18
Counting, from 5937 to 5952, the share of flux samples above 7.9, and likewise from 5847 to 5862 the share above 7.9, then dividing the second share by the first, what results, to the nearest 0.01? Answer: 0.50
